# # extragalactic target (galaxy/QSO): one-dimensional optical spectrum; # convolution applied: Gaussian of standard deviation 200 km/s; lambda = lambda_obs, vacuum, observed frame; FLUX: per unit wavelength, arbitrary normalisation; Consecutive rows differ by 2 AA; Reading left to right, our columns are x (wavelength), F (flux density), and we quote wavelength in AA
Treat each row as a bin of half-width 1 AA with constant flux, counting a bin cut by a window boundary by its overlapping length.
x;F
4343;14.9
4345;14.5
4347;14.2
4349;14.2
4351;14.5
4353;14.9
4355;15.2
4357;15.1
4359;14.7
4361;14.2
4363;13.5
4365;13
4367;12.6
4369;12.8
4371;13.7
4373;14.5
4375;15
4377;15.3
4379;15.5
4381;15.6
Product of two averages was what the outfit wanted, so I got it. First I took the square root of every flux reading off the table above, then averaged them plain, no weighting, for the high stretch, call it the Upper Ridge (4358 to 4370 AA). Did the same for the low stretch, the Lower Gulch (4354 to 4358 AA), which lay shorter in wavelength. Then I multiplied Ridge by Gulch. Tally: 14.3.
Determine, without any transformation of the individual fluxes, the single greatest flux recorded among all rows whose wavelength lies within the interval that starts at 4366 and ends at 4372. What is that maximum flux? 13.7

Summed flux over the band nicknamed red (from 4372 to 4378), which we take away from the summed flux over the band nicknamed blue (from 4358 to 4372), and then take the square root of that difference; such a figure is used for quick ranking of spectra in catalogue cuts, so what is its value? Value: 7.0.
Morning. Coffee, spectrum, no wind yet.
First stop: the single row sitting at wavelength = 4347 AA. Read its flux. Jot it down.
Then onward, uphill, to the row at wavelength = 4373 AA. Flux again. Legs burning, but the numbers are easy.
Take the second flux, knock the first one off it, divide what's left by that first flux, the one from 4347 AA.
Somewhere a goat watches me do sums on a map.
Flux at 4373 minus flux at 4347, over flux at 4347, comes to 0.02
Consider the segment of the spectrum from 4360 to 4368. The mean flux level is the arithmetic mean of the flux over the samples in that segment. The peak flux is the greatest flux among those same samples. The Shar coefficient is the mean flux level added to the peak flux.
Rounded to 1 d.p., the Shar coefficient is 27.5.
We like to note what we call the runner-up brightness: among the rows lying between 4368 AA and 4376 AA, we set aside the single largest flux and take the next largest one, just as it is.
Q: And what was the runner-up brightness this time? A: 14.5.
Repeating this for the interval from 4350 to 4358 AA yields 15.1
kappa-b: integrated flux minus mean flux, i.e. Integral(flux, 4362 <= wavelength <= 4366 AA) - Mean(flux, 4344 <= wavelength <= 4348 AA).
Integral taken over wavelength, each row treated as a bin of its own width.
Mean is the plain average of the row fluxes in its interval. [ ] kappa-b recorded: 39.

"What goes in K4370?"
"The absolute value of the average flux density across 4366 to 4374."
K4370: 13.4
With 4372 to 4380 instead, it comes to 15.1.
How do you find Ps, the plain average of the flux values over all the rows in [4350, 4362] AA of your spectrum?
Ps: 14.8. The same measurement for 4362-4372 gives 13.1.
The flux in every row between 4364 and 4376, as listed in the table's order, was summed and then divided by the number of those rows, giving 13.6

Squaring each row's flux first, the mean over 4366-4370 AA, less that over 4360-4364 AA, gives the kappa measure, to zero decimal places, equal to -31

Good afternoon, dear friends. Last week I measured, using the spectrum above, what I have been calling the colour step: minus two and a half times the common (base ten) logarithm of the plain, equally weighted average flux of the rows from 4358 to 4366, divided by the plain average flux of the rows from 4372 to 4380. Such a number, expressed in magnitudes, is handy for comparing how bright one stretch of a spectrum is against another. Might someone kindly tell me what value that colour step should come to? 0.09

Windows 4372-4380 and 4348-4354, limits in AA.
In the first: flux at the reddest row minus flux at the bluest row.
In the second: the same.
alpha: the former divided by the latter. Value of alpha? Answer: 1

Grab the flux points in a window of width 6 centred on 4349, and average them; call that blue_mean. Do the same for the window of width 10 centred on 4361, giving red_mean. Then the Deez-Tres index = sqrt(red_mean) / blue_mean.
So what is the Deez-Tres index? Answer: 0.263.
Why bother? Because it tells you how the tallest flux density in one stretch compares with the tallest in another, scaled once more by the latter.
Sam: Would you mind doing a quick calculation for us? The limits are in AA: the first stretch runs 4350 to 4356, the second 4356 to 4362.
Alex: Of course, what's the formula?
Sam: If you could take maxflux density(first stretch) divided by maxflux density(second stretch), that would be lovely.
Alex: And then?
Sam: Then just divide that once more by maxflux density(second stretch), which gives 0.067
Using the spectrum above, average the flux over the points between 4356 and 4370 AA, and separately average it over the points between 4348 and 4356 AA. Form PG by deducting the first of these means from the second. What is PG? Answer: 1.0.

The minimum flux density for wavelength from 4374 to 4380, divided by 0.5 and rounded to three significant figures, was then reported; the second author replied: 30.0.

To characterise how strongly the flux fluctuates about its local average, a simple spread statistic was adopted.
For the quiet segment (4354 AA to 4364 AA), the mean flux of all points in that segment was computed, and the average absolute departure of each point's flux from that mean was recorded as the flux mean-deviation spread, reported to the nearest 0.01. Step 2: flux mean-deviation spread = 0.55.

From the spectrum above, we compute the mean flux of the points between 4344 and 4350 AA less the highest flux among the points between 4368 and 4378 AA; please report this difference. -1.0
